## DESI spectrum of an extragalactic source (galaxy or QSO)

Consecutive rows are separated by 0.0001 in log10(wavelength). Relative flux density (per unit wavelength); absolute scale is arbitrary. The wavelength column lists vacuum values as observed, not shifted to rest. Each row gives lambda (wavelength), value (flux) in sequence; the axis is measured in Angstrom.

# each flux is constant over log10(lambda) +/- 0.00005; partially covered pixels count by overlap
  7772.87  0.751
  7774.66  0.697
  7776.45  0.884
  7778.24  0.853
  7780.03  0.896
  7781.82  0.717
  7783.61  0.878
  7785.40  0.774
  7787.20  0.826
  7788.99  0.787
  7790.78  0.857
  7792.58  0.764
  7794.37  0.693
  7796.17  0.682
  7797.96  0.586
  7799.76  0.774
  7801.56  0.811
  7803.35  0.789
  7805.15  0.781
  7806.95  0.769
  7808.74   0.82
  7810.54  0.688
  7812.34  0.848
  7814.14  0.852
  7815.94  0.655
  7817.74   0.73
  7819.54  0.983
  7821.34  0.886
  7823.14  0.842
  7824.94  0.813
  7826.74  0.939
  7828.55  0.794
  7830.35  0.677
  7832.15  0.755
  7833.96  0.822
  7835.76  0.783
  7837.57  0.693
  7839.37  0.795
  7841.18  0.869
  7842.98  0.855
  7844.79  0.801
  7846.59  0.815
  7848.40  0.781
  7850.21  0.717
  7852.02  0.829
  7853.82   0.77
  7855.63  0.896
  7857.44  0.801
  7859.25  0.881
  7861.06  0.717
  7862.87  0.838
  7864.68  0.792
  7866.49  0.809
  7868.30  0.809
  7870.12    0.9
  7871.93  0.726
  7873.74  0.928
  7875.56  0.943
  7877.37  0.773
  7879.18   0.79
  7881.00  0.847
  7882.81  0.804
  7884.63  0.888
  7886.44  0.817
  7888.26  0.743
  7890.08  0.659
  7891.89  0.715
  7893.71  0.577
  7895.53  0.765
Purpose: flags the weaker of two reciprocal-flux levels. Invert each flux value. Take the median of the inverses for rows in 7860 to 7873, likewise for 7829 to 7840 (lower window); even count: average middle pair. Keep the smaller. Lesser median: 1.236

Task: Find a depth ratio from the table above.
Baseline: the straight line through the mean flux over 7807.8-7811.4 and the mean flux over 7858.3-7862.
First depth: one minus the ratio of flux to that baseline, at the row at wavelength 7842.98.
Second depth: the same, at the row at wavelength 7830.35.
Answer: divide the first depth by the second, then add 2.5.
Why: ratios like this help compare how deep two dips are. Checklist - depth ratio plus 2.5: 1.8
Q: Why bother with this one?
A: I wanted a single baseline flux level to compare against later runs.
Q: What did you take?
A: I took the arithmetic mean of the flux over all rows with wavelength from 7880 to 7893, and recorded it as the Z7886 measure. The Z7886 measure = 0.78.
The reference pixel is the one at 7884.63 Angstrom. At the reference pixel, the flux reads 0.888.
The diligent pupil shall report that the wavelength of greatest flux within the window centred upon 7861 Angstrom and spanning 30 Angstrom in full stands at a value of 7875.56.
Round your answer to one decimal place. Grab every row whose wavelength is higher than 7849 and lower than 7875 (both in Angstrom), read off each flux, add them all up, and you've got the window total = 11.4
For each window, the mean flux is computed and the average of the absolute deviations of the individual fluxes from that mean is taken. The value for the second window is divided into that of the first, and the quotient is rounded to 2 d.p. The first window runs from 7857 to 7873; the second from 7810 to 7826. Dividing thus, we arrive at 0.55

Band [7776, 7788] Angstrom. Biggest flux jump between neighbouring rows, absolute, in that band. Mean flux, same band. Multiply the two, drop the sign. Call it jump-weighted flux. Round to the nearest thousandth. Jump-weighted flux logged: 0.149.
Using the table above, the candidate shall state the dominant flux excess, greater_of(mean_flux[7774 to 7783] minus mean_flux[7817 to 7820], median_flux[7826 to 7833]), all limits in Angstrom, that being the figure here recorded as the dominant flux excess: 0.77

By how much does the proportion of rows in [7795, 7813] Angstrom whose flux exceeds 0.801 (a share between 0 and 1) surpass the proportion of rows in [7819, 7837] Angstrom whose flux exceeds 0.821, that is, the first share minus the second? -0.20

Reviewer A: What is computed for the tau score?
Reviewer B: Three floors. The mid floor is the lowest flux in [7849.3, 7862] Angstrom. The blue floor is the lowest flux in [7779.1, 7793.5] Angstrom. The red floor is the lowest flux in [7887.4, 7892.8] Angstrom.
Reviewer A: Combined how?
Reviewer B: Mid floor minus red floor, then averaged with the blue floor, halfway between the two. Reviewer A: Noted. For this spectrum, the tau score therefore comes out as 0.39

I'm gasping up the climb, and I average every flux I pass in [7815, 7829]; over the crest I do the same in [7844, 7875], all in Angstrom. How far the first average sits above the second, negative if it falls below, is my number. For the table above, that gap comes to 0.018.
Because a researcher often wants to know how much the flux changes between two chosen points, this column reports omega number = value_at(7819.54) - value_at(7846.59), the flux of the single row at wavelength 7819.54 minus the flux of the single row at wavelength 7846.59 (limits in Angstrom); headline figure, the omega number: 0.17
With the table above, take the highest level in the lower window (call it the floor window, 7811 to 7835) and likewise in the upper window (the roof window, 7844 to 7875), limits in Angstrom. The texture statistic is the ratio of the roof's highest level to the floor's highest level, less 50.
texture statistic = -49.06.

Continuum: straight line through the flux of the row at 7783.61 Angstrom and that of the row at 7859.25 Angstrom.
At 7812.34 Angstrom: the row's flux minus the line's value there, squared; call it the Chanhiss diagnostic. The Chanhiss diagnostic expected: 0.001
